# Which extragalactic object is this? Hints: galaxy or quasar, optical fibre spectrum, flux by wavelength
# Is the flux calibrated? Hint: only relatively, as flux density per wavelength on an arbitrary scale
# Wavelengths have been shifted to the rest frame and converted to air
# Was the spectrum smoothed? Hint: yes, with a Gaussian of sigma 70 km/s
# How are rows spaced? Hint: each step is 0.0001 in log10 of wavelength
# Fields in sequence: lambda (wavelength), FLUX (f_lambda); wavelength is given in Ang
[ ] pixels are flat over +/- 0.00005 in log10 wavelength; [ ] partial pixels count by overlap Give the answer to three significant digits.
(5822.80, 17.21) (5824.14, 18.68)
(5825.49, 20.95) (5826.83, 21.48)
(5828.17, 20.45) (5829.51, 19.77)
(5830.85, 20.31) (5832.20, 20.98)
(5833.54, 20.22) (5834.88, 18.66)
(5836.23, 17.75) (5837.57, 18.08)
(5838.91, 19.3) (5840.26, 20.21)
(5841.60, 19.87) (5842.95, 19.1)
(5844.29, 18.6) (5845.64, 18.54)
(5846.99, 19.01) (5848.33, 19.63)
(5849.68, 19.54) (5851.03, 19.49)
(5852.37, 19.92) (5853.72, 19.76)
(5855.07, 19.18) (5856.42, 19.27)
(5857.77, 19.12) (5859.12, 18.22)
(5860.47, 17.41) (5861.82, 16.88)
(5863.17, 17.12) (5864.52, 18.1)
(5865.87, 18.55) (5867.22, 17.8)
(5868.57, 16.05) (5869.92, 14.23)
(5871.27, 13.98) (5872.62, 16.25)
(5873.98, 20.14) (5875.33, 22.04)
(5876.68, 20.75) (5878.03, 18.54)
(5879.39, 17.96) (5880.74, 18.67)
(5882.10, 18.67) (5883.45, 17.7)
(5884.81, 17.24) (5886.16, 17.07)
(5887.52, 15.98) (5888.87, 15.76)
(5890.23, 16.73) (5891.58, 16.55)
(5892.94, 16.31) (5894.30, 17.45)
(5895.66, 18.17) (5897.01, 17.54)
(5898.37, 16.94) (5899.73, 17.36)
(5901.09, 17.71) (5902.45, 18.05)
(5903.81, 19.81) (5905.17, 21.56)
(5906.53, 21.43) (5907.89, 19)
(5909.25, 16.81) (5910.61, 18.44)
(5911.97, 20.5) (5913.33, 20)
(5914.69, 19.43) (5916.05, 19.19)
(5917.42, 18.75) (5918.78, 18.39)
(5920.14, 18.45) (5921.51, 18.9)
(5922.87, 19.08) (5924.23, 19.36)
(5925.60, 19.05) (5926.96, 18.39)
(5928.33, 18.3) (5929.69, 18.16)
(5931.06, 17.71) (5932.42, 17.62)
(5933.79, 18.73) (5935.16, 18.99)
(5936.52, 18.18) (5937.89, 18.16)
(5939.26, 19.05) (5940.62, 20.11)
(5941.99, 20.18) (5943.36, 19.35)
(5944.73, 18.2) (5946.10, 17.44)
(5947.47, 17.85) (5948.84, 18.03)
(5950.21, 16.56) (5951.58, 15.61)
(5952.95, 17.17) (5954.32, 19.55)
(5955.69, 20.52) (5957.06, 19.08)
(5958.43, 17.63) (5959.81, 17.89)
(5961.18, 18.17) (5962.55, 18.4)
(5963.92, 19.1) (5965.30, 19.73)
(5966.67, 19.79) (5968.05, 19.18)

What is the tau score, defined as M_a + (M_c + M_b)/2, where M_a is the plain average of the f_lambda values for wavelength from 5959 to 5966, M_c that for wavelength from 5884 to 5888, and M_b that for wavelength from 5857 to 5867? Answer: 36.0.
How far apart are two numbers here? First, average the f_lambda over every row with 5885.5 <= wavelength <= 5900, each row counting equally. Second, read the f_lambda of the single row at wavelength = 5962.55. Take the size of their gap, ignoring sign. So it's 1.5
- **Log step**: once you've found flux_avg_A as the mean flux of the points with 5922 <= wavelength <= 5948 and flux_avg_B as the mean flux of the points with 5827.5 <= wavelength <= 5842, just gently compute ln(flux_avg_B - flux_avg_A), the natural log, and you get 0.0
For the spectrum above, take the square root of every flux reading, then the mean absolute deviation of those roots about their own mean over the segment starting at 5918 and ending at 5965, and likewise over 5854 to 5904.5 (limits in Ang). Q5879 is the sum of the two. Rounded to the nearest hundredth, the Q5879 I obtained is 0.23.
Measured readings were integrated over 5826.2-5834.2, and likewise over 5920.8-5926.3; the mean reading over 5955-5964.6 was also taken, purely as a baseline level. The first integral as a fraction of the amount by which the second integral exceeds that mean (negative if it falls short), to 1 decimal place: 1.9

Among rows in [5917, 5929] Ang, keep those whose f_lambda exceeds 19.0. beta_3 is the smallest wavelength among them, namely 5922.87 Ang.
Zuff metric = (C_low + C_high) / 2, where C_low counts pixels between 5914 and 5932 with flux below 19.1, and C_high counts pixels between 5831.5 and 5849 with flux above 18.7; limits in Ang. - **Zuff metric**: 9.0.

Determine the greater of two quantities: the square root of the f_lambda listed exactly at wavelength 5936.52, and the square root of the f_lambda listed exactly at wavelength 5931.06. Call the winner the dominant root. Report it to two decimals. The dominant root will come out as 4.26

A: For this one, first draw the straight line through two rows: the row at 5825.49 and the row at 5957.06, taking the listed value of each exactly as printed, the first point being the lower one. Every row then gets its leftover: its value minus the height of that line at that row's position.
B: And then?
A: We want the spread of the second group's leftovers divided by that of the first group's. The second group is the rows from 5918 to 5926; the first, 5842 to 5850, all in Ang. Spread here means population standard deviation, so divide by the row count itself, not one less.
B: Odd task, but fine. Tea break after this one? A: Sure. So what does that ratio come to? 0.9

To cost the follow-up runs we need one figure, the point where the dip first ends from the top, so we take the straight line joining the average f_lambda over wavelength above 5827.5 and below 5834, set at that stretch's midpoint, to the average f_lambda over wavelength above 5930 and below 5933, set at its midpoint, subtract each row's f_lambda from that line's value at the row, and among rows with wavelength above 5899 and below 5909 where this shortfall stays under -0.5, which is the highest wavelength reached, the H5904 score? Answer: 5907.89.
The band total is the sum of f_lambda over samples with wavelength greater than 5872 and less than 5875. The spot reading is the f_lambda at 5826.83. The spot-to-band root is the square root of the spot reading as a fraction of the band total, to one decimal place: 0.8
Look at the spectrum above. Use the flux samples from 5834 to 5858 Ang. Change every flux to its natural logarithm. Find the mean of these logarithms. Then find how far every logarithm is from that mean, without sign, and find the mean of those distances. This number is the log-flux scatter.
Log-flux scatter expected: 0.03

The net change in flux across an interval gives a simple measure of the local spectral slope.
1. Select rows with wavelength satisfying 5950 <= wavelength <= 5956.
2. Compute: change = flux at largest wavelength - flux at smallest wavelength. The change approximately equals 4.0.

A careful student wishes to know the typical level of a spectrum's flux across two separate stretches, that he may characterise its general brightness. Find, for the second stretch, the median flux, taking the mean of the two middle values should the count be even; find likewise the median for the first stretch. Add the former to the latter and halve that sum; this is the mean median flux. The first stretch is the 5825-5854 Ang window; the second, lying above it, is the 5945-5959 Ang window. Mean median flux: 18.7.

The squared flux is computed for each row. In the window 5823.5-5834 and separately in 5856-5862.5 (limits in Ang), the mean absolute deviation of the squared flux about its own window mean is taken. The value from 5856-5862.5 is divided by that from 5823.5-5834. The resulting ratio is 1.21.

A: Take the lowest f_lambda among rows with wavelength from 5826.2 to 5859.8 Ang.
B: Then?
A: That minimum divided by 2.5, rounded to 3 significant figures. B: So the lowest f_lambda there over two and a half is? 7.10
